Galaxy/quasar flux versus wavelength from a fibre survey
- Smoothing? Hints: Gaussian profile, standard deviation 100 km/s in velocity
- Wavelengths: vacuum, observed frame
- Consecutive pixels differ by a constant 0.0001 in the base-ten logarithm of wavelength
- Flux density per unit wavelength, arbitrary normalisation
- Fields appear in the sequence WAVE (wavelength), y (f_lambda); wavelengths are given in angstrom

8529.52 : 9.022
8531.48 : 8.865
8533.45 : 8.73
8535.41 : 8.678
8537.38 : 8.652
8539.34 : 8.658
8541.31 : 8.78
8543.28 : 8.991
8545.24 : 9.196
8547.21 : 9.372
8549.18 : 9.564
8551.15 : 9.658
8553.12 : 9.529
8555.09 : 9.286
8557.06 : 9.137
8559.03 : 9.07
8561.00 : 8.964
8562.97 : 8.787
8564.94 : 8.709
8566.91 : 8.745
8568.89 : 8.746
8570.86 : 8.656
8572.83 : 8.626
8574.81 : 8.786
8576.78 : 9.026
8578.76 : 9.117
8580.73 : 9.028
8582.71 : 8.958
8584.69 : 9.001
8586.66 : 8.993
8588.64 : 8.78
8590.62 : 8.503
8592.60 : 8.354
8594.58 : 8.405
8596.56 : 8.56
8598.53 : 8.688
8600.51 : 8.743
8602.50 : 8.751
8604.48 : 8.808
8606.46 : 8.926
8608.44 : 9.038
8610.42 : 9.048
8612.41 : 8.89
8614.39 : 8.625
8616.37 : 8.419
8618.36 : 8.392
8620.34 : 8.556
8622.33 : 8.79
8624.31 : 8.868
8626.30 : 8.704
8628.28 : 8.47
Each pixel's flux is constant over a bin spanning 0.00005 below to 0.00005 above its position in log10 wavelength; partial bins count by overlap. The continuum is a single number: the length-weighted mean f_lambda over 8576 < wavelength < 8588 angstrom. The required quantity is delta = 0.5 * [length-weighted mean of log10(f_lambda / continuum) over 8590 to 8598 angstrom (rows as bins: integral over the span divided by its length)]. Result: -0.014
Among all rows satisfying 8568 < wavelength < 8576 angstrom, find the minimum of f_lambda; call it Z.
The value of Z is 8.626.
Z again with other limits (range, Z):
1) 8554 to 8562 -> 8.964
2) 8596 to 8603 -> 8.56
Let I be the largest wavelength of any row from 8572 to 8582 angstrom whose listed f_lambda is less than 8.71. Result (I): 8572.83 angstrom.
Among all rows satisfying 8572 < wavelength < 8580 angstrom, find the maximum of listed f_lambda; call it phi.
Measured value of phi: 9.117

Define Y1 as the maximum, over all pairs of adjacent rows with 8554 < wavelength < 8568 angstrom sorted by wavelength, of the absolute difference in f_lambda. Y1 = 0.18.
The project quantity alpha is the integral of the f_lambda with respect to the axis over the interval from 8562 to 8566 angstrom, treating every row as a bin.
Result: 35.0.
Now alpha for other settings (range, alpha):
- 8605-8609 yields 35.9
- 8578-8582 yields 36.3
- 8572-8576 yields 34.9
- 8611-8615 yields 35.2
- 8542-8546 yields 36.3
